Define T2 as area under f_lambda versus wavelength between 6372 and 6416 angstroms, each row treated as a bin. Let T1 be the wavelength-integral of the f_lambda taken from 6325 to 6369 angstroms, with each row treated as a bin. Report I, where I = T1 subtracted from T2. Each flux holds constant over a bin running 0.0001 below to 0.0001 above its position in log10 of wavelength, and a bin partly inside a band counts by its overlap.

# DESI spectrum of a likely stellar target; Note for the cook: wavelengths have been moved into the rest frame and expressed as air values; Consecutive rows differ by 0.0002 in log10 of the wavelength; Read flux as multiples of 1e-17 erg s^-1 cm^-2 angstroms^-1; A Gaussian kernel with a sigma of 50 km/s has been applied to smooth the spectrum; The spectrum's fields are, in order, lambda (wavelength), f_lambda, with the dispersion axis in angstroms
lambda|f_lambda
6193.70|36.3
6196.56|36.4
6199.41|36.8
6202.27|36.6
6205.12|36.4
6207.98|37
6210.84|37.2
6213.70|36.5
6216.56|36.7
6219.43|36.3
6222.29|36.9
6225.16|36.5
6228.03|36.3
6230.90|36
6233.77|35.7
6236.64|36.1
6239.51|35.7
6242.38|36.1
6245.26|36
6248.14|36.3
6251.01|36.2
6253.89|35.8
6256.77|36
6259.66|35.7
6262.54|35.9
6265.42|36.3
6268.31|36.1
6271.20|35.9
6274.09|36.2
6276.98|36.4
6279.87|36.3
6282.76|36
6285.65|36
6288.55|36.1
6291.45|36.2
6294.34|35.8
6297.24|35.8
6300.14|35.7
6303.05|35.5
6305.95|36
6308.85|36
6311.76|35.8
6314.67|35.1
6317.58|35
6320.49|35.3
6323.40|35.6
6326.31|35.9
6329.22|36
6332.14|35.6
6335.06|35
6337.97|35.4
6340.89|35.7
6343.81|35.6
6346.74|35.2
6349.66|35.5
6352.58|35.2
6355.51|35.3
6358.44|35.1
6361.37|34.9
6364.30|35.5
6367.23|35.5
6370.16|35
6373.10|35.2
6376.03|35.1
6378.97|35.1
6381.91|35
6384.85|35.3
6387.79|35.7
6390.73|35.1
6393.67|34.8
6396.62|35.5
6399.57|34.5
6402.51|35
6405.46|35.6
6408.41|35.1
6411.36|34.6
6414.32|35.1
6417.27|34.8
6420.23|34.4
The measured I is -14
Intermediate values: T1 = 1559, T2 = 1545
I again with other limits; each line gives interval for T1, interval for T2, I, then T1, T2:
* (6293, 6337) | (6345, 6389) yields -16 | 1567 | 1550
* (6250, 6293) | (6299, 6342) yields -22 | 1551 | 1530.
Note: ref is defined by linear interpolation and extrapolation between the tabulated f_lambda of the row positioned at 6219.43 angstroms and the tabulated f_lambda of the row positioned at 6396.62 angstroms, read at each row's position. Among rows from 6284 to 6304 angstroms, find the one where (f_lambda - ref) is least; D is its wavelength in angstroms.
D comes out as 6303.05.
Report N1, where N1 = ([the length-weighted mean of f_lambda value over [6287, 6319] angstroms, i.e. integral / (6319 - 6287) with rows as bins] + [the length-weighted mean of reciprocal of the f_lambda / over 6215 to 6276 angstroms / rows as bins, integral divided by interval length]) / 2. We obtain 17.9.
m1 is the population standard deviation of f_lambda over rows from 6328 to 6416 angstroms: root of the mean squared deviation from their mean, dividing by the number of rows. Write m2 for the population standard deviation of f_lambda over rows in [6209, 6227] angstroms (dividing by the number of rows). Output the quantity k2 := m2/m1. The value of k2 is 0.89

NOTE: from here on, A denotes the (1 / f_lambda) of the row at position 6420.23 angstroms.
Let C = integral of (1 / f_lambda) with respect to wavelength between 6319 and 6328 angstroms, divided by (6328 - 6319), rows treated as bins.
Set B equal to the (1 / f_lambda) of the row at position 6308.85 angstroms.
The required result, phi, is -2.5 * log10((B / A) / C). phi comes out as -3.83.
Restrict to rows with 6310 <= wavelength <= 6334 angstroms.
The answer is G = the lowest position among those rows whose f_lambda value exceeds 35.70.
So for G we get 6311.76 angstroms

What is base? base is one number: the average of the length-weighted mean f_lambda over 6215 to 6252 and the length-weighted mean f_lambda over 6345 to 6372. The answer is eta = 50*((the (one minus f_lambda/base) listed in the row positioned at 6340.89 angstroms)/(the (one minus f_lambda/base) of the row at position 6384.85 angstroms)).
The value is 3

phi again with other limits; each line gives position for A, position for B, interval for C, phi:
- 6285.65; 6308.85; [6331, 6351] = -3.87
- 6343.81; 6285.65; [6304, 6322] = -3.86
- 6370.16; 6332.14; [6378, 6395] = -3.85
